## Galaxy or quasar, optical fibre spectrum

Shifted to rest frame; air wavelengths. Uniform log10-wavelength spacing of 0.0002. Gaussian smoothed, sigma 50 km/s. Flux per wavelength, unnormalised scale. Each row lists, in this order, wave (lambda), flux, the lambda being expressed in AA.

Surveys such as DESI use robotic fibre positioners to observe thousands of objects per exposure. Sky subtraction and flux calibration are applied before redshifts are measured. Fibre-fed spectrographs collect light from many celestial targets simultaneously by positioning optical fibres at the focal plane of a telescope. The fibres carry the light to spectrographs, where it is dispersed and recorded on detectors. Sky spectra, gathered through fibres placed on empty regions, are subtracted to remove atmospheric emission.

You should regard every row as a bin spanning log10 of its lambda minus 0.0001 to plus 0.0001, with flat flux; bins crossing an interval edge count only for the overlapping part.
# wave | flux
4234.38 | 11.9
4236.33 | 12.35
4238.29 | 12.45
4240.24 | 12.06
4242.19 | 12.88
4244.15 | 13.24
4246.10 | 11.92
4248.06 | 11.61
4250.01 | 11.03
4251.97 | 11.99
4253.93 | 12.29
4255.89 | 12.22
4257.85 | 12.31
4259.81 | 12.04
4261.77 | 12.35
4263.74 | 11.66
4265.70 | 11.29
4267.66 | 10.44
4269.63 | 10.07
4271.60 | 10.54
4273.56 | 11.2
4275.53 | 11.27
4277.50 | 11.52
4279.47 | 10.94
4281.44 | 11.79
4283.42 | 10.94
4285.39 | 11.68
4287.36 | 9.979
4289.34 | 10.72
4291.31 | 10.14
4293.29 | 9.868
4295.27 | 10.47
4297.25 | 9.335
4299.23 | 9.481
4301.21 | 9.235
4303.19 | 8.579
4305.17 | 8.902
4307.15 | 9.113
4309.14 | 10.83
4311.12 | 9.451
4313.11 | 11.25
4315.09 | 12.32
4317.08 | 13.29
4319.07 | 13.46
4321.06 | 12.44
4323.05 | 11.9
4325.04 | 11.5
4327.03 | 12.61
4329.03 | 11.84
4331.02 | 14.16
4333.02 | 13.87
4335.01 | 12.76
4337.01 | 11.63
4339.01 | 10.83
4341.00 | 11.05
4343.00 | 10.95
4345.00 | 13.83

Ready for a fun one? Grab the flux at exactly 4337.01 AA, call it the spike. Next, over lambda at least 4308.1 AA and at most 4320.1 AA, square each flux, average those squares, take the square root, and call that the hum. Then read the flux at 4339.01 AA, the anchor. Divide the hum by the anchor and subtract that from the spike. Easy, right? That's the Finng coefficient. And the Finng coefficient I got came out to 10.5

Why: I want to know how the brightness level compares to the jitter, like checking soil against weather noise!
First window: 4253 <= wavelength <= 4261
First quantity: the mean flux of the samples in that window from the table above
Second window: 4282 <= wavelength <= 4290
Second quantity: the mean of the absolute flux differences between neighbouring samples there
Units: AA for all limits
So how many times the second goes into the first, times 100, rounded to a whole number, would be 1152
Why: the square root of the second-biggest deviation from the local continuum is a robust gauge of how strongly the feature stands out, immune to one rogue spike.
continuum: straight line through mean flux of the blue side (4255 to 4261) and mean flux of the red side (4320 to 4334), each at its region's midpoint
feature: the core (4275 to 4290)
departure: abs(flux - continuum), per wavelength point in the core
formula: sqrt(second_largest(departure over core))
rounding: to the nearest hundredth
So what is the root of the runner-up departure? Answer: 1.29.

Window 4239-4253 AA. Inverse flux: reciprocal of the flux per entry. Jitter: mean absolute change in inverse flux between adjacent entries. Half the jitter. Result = 0.0025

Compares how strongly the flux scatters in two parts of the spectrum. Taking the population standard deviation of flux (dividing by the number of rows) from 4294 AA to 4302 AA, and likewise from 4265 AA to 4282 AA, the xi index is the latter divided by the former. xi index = 1.1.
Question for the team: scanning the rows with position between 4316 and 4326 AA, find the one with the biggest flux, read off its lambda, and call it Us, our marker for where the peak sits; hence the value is 4319.07 AA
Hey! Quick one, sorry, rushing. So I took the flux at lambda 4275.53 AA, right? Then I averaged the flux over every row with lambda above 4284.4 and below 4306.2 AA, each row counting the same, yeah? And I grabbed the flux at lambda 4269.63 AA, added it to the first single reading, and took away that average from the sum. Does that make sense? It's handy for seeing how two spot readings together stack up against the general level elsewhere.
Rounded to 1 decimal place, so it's 11.5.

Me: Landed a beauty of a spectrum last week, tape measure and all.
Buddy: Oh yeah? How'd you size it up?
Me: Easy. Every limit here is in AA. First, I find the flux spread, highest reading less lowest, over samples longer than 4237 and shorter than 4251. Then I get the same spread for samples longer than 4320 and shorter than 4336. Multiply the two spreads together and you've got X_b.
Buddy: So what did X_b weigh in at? 5.9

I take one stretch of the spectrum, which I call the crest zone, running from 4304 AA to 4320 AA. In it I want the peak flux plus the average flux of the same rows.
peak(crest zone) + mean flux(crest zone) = 24.5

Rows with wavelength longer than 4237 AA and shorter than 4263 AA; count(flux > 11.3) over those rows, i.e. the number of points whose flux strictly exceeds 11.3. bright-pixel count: 12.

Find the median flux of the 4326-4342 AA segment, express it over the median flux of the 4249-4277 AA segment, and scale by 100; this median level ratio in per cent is 107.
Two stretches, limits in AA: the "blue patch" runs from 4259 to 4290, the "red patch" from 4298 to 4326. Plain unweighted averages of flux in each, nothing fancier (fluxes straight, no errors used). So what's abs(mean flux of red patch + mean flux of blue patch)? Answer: 22.0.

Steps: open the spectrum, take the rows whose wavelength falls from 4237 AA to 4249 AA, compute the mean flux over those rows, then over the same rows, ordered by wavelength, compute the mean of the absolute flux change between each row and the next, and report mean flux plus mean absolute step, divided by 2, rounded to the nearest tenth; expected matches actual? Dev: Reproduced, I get 6.5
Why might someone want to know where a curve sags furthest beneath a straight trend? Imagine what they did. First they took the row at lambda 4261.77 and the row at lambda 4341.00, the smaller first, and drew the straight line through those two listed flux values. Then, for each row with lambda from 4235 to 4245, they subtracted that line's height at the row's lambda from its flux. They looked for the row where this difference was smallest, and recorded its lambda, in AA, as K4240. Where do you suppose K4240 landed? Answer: 4240.24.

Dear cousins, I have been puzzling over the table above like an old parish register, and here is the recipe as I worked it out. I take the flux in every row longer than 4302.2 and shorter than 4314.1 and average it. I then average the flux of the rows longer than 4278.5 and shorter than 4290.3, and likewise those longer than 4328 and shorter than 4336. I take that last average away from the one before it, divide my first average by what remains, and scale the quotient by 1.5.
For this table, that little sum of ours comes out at -7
